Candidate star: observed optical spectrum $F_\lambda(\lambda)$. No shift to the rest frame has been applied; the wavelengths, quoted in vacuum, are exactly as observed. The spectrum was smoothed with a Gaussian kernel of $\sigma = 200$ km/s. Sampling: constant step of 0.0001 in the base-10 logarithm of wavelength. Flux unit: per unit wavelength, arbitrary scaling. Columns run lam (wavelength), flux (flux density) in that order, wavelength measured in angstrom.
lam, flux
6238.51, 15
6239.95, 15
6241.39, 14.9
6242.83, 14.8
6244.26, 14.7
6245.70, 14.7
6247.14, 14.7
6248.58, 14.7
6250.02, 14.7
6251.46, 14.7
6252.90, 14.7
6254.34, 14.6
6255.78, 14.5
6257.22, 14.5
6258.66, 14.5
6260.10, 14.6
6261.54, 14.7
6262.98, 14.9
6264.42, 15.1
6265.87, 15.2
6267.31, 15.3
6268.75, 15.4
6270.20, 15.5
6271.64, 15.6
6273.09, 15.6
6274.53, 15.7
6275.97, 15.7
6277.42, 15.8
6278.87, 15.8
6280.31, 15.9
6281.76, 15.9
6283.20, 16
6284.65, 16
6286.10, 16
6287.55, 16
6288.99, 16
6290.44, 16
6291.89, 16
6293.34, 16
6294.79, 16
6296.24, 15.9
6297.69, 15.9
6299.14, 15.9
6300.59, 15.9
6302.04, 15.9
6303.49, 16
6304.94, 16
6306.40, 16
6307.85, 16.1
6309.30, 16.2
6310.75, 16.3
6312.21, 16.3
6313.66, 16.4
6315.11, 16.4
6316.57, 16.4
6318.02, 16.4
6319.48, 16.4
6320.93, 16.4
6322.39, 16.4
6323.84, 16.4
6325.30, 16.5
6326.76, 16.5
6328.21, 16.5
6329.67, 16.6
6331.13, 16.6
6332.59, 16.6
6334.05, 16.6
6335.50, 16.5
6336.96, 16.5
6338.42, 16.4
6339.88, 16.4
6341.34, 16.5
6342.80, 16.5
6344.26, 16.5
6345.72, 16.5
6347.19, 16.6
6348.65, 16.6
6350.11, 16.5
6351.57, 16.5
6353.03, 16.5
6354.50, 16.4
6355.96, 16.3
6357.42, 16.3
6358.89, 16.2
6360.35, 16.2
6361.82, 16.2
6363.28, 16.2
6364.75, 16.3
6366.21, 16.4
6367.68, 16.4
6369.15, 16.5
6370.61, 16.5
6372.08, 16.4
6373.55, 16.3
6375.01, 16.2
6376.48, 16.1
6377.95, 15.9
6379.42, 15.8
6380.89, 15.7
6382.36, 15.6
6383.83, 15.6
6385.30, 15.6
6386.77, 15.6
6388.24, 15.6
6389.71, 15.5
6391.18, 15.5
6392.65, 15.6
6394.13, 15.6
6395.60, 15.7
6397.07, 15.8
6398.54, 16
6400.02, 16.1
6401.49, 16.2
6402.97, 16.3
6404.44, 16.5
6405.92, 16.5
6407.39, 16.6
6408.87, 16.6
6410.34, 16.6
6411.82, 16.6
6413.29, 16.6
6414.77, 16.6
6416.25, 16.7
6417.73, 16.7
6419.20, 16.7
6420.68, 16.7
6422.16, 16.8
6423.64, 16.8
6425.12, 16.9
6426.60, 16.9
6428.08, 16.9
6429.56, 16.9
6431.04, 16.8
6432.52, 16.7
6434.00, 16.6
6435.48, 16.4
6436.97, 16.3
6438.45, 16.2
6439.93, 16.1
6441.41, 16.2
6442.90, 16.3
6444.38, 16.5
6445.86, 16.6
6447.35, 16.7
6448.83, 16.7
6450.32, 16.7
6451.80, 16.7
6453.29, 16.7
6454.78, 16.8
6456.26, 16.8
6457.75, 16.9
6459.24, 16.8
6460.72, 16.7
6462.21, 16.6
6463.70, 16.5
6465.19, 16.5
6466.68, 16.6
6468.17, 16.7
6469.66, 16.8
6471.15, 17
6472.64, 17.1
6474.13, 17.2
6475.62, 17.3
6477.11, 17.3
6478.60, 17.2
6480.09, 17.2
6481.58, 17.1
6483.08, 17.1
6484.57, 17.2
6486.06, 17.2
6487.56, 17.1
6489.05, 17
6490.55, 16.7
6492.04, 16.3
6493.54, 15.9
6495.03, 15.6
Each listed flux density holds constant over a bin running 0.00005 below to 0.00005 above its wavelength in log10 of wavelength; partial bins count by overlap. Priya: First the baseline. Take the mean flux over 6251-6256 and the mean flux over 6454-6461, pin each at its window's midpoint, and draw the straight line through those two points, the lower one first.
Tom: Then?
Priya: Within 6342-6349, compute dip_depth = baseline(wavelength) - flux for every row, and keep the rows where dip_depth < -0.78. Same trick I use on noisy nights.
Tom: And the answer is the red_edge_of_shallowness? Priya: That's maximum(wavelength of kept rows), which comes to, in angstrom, 6348.65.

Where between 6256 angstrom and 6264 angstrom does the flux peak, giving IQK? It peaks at 6262.98 angstrom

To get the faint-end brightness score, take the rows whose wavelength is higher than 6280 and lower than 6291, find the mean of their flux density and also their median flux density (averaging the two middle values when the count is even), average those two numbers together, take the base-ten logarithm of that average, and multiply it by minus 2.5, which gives -3.01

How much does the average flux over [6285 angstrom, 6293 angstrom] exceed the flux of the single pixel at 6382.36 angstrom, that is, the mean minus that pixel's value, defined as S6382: 0.40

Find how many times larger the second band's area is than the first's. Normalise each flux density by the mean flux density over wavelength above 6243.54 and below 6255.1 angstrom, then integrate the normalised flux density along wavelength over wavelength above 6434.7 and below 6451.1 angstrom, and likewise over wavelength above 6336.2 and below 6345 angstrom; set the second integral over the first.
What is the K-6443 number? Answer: 0.5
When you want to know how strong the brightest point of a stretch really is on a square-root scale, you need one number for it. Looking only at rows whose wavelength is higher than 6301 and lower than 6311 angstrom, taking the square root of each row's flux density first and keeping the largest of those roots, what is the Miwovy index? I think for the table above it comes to 4.04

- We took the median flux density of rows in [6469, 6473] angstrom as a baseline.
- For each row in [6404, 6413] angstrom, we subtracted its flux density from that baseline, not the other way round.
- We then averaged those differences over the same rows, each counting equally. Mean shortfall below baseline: 0.43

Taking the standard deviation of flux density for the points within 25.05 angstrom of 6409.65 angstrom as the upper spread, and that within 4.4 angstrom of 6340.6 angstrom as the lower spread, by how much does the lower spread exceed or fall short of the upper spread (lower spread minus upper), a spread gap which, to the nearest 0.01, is -0.44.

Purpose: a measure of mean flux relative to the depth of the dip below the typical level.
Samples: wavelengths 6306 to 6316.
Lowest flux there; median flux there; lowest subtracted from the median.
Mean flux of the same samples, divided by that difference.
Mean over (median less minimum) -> 54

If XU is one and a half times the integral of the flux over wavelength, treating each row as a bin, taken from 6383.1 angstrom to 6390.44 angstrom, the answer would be 172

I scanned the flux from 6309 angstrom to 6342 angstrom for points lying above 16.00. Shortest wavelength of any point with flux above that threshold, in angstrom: 6309.30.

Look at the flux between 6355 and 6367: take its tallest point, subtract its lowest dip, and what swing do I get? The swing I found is 0.2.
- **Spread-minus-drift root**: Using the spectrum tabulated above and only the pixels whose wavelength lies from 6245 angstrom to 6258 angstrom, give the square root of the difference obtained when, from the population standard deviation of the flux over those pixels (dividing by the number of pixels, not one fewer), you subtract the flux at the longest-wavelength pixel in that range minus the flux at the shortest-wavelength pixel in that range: 0.53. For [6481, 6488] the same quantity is 0.22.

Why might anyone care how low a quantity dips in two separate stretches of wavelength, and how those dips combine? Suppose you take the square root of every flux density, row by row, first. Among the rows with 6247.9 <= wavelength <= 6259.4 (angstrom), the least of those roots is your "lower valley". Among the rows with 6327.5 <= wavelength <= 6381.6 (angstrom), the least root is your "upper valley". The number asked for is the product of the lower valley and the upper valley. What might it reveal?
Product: 15.09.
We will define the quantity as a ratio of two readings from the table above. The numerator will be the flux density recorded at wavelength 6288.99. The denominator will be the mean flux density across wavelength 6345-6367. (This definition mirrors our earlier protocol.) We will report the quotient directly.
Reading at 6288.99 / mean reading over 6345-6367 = 0.98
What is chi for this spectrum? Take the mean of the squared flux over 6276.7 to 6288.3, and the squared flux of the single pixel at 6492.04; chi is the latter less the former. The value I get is 12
